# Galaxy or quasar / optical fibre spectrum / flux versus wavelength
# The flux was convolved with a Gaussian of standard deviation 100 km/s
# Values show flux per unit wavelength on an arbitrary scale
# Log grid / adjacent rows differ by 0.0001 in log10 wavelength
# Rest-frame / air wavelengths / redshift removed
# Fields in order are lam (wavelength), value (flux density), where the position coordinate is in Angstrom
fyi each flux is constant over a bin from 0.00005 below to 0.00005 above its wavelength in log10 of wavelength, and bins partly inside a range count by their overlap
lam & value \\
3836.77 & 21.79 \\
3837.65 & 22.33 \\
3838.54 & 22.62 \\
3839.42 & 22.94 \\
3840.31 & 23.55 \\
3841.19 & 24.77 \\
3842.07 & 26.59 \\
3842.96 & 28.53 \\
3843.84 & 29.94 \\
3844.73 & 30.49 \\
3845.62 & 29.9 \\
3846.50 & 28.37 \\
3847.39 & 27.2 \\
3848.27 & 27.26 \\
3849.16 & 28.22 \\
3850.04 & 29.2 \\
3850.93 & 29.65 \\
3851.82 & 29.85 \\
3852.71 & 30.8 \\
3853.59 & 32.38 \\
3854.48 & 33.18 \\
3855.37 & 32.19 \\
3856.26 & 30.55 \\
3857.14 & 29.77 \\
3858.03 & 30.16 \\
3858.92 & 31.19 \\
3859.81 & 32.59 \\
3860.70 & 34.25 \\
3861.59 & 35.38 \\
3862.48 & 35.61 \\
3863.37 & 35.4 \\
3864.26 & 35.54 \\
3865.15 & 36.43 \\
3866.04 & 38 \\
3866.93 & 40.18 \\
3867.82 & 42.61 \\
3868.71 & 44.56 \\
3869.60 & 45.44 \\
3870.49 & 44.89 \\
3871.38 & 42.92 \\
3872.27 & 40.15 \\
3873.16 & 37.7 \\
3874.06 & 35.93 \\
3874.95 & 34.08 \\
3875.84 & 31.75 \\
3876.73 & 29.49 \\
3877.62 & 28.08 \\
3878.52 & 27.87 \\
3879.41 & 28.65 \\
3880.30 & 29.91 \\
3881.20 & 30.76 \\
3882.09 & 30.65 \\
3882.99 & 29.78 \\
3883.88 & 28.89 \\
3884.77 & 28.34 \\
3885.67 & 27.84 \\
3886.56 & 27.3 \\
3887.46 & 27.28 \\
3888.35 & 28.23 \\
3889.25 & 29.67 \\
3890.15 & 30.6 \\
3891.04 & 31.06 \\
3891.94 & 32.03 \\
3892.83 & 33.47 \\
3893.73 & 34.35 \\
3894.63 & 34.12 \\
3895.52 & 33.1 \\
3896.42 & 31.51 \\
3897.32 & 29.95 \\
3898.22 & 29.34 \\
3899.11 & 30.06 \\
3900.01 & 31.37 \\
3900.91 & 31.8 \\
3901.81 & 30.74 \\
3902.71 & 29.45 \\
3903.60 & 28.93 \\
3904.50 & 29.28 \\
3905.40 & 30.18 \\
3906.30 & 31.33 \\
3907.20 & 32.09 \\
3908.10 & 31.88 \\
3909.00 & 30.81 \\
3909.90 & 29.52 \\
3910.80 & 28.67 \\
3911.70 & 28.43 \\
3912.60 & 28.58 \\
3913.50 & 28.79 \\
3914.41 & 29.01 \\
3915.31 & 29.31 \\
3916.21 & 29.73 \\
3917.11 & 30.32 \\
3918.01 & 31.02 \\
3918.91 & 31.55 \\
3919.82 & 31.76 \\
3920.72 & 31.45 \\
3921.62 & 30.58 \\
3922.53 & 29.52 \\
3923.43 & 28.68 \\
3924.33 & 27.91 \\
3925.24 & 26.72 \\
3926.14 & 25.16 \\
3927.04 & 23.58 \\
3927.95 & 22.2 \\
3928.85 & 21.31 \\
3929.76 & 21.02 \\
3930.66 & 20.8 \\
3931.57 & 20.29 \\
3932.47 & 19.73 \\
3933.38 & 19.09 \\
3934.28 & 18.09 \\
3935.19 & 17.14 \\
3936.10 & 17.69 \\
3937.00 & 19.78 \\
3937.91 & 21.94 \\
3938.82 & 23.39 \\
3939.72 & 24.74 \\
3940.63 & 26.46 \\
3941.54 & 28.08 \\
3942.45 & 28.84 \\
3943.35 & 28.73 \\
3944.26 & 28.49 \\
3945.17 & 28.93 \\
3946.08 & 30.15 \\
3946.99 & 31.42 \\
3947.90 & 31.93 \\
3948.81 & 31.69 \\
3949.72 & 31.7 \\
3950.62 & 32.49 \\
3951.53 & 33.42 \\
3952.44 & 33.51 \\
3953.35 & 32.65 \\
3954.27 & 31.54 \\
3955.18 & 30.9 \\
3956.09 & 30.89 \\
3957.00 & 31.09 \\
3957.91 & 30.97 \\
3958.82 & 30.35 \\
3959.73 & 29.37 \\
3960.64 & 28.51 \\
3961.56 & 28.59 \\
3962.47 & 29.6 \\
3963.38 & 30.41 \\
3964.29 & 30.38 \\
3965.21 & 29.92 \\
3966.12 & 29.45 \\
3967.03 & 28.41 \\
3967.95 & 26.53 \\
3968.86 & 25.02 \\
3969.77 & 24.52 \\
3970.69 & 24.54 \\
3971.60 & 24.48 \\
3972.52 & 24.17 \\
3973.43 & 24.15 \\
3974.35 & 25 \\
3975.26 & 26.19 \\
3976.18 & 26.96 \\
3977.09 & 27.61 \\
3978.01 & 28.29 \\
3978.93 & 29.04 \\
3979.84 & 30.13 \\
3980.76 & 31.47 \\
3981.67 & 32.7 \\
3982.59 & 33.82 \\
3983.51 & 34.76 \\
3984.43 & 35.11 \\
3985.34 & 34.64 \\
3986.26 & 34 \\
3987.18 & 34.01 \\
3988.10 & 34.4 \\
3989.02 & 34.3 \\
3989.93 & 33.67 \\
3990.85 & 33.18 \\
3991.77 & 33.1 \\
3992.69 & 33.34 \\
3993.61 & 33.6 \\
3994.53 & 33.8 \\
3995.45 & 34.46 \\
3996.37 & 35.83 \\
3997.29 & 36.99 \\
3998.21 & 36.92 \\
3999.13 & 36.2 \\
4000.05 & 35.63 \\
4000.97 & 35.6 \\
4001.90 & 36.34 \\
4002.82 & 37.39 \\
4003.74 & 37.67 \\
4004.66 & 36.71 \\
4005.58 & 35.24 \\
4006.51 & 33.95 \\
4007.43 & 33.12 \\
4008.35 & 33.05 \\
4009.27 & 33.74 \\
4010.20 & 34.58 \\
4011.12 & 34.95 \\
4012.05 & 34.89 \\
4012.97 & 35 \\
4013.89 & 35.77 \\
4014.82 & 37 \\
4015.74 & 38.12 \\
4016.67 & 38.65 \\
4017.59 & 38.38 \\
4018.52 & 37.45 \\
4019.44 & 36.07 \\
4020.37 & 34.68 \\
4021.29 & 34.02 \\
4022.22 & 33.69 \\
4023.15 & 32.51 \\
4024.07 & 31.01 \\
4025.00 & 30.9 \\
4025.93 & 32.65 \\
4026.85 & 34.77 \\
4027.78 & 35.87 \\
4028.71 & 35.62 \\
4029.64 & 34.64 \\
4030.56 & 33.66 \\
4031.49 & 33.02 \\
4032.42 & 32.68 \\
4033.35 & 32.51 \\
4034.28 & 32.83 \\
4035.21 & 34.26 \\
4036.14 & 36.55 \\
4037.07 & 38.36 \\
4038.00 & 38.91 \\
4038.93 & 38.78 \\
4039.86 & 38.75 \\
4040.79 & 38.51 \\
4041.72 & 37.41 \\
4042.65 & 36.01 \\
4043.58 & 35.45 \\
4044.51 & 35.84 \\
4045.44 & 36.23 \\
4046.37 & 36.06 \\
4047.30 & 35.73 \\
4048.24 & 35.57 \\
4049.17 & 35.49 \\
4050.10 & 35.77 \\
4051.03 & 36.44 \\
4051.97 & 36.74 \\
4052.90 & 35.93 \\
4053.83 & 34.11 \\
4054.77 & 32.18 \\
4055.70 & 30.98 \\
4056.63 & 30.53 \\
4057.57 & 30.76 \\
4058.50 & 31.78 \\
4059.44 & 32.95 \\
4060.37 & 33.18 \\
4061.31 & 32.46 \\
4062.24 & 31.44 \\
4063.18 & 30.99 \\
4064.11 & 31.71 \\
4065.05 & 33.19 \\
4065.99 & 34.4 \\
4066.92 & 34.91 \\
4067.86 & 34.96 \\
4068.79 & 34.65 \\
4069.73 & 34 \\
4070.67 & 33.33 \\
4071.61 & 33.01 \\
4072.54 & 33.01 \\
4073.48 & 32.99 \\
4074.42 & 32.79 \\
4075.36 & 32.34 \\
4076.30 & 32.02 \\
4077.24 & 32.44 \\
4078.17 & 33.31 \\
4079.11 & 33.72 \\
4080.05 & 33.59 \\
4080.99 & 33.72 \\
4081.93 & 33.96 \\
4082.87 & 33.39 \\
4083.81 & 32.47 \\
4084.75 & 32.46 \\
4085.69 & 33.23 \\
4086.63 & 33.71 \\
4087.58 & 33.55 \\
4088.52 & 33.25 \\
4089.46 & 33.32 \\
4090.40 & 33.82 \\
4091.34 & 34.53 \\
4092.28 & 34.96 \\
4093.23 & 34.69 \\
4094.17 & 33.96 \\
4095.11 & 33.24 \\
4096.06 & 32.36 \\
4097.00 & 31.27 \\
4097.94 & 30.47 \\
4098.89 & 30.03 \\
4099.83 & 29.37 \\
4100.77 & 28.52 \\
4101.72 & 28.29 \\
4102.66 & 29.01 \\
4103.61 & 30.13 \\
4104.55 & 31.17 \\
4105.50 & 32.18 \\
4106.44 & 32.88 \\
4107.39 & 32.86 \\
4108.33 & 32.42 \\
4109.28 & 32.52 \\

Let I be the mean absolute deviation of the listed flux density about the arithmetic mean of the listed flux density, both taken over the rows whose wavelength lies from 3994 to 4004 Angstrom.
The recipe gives 0.9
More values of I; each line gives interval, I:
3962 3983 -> 2.5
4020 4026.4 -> 1.2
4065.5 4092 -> 0.6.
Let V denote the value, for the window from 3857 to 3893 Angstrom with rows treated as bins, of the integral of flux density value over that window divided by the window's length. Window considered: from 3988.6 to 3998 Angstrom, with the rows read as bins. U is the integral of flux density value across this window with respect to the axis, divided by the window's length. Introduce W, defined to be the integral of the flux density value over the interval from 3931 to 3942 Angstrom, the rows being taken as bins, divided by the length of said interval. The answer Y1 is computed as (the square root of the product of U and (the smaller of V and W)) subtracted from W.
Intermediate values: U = 34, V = 33.5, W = 21.4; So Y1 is -6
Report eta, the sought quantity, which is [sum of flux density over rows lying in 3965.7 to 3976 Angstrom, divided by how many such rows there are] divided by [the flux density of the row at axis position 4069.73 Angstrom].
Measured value 0.76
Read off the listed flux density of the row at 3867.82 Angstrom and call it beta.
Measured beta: 42.61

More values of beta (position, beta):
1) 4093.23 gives 34.69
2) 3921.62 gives 30.58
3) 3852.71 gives 30.8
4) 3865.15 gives 36.43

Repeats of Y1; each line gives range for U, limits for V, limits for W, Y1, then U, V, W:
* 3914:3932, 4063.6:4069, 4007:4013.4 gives 4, 27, 34.0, 34.2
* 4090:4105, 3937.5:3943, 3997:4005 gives 8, 32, 25.7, 36.6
